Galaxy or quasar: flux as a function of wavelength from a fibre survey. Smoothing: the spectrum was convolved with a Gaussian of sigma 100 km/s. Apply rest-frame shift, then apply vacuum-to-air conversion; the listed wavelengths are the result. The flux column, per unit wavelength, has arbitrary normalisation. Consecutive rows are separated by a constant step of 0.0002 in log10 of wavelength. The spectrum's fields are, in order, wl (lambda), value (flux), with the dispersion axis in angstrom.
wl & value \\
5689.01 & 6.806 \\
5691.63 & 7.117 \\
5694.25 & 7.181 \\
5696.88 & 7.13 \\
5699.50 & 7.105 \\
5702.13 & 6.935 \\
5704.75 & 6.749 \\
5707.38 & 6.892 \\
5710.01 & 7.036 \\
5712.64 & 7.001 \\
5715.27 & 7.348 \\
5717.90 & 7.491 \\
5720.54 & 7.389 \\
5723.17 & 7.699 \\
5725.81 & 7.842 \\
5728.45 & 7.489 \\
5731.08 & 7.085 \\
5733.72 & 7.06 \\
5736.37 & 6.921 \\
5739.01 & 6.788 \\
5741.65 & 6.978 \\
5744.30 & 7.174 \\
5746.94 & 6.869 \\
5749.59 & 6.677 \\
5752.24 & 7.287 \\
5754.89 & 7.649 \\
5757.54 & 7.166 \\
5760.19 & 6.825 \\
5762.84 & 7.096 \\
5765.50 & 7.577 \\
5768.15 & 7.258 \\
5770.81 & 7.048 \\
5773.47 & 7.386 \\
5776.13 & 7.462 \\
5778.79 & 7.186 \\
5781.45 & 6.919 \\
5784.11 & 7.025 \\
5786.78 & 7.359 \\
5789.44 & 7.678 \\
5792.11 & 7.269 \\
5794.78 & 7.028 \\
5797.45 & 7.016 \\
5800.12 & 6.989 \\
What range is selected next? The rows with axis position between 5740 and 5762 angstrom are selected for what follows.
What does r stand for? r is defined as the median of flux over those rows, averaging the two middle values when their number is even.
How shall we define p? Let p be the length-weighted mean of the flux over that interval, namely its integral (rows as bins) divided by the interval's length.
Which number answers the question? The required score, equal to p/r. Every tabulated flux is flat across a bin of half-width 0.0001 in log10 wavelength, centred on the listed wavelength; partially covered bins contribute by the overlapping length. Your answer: 1.00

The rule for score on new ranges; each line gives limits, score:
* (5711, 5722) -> 0.99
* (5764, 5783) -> 1.00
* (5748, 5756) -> 0.98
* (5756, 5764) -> 0.99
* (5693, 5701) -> 1.00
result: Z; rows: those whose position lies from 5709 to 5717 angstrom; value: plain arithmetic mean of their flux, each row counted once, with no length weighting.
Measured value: 7.13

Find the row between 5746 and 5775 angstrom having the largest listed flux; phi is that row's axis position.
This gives 5754.89 angstrom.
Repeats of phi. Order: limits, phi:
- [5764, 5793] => 5789.44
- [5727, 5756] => 5754.89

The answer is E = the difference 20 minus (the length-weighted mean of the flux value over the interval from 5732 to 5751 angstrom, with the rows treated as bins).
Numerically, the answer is 13.1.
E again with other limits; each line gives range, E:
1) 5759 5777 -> 12.8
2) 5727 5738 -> 12.9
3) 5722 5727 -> 12.2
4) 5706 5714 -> 13.0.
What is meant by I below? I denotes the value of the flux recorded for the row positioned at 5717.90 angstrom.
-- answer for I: 7.491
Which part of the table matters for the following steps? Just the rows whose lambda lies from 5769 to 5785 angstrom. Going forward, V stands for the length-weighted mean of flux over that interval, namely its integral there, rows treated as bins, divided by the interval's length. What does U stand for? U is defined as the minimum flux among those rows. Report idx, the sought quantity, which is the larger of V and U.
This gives 7.18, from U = 6.919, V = 7.18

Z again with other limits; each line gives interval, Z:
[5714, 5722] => 7.41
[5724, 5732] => 7.47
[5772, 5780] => 7.34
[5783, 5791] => 7.35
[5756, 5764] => 7.03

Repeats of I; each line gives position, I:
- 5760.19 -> 6.825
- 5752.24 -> 7.287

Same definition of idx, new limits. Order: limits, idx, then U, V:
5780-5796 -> 7.21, 6.919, 7.21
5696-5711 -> 6.97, 6.749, 6.97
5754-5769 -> 7.25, 6.825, 7.25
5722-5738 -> 7.33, 6.921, 7.33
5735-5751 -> 6.90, 6.677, 6.90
